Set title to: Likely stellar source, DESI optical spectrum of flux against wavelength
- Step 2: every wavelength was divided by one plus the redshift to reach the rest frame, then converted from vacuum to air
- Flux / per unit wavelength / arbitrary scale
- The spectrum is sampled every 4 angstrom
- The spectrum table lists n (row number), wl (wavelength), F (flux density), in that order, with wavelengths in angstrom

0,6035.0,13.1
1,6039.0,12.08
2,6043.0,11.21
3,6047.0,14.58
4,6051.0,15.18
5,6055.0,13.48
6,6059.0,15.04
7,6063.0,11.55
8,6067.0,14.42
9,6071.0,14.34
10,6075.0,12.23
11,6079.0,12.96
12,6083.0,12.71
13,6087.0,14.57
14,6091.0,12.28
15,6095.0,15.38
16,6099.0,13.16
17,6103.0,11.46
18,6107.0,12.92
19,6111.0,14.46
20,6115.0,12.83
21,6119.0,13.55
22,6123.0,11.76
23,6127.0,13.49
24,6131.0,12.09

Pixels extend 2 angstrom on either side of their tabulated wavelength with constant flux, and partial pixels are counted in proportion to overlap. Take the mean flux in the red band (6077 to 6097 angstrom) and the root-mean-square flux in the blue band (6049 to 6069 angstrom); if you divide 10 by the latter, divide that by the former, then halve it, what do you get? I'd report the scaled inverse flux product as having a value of 0.0263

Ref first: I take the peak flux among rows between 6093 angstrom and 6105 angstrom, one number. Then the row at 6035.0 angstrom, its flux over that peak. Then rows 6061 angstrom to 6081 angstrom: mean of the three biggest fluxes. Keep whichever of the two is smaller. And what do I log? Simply 0.85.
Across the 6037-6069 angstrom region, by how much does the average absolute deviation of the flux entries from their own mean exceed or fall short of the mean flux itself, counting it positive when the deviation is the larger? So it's -12.07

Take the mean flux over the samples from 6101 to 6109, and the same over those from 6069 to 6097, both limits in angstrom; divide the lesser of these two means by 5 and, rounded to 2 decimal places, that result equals 2.44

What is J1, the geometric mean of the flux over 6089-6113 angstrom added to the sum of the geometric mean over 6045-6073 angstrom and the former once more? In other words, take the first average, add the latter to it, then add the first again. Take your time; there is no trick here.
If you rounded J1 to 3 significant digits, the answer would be 40.5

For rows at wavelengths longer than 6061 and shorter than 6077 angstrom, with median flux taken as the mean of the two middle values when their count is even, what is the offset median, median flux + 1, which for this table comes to 14.3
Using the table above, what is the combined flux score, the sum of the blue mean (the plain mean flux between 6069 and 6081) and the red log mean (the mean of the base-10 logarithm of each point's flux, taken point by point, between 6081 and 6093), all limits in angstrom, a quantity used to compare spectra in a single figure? 14.3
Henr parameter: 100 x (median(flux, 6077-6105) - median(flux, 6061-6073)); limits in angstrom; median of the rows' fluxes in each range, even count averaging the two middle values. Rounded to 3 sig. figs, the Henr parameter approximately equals -138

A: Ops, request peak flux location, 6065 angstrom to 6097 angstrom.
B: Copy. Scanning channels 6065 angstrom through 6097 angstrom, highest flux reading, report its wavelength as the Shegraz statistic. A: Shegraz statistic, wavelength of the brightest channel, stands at 6095.0 angstrom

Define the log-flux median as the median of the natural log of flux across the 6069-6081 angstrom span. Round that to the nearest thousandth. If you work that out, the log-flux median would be 2.562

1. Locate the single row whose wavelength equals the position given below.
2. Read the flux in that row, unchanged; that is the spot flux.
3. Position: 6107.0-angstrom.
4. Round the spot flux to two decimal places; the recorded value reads 12.92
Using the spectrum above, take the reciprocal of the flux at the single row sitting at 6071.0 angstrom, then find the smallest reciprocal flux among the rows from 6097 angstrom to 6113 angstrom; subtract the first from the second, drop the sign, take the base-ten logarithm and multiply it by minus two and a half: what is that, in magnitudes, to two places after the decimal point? 8.09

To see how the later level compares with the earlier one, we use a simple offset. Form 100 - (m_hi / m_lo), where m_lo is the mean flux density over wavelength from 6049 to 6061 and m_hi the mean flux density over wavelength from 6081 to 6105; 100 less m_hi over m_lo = 99.1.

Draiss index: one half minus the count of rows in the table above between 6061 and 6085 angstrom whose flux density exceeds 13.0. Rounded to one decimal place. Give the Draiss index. -1.5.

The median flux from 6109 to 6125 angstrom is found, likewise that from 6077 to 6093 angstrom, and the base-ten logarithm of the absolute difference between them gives -0.45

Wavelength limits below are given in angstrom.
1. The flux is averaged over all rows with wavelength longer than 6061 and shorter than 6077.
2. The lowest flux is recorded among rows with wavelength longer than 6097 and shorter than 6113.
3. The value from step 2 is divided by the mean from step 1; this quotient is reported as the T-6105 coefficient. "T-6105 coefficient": 0.87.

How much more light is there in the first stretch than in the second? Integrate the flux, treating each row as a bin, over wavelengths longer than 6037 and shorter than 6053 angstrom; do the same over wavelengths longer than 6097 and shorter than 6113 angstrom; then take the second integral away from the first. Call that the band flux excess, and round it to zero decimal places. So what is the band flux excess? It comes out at 4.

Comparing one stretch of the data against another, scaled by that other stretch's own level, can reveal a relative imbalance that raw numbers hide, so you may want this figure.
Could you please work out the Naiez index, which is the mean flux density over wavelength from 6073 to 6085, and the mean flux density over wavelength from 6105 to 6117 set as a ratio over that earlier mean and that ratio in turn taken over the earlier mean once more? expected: 0.084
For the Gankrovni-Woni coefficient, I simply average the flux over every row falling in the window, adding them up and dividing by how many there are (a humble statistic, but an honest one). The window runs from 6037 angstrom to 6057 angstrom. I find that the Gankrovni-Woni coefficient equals 13.3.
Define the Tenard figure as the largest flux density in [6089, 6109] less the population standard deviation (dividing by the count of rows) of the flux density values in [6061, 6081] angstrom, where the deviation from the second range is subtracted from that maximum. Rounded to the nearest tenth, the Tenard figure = 14.2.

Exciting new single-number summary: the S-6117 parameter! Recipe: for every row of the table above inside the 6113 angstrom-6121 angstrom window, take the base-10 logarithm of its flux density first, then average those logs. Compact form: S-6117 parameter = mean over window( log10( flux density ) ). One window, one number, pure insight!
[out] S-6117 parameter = 1.120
